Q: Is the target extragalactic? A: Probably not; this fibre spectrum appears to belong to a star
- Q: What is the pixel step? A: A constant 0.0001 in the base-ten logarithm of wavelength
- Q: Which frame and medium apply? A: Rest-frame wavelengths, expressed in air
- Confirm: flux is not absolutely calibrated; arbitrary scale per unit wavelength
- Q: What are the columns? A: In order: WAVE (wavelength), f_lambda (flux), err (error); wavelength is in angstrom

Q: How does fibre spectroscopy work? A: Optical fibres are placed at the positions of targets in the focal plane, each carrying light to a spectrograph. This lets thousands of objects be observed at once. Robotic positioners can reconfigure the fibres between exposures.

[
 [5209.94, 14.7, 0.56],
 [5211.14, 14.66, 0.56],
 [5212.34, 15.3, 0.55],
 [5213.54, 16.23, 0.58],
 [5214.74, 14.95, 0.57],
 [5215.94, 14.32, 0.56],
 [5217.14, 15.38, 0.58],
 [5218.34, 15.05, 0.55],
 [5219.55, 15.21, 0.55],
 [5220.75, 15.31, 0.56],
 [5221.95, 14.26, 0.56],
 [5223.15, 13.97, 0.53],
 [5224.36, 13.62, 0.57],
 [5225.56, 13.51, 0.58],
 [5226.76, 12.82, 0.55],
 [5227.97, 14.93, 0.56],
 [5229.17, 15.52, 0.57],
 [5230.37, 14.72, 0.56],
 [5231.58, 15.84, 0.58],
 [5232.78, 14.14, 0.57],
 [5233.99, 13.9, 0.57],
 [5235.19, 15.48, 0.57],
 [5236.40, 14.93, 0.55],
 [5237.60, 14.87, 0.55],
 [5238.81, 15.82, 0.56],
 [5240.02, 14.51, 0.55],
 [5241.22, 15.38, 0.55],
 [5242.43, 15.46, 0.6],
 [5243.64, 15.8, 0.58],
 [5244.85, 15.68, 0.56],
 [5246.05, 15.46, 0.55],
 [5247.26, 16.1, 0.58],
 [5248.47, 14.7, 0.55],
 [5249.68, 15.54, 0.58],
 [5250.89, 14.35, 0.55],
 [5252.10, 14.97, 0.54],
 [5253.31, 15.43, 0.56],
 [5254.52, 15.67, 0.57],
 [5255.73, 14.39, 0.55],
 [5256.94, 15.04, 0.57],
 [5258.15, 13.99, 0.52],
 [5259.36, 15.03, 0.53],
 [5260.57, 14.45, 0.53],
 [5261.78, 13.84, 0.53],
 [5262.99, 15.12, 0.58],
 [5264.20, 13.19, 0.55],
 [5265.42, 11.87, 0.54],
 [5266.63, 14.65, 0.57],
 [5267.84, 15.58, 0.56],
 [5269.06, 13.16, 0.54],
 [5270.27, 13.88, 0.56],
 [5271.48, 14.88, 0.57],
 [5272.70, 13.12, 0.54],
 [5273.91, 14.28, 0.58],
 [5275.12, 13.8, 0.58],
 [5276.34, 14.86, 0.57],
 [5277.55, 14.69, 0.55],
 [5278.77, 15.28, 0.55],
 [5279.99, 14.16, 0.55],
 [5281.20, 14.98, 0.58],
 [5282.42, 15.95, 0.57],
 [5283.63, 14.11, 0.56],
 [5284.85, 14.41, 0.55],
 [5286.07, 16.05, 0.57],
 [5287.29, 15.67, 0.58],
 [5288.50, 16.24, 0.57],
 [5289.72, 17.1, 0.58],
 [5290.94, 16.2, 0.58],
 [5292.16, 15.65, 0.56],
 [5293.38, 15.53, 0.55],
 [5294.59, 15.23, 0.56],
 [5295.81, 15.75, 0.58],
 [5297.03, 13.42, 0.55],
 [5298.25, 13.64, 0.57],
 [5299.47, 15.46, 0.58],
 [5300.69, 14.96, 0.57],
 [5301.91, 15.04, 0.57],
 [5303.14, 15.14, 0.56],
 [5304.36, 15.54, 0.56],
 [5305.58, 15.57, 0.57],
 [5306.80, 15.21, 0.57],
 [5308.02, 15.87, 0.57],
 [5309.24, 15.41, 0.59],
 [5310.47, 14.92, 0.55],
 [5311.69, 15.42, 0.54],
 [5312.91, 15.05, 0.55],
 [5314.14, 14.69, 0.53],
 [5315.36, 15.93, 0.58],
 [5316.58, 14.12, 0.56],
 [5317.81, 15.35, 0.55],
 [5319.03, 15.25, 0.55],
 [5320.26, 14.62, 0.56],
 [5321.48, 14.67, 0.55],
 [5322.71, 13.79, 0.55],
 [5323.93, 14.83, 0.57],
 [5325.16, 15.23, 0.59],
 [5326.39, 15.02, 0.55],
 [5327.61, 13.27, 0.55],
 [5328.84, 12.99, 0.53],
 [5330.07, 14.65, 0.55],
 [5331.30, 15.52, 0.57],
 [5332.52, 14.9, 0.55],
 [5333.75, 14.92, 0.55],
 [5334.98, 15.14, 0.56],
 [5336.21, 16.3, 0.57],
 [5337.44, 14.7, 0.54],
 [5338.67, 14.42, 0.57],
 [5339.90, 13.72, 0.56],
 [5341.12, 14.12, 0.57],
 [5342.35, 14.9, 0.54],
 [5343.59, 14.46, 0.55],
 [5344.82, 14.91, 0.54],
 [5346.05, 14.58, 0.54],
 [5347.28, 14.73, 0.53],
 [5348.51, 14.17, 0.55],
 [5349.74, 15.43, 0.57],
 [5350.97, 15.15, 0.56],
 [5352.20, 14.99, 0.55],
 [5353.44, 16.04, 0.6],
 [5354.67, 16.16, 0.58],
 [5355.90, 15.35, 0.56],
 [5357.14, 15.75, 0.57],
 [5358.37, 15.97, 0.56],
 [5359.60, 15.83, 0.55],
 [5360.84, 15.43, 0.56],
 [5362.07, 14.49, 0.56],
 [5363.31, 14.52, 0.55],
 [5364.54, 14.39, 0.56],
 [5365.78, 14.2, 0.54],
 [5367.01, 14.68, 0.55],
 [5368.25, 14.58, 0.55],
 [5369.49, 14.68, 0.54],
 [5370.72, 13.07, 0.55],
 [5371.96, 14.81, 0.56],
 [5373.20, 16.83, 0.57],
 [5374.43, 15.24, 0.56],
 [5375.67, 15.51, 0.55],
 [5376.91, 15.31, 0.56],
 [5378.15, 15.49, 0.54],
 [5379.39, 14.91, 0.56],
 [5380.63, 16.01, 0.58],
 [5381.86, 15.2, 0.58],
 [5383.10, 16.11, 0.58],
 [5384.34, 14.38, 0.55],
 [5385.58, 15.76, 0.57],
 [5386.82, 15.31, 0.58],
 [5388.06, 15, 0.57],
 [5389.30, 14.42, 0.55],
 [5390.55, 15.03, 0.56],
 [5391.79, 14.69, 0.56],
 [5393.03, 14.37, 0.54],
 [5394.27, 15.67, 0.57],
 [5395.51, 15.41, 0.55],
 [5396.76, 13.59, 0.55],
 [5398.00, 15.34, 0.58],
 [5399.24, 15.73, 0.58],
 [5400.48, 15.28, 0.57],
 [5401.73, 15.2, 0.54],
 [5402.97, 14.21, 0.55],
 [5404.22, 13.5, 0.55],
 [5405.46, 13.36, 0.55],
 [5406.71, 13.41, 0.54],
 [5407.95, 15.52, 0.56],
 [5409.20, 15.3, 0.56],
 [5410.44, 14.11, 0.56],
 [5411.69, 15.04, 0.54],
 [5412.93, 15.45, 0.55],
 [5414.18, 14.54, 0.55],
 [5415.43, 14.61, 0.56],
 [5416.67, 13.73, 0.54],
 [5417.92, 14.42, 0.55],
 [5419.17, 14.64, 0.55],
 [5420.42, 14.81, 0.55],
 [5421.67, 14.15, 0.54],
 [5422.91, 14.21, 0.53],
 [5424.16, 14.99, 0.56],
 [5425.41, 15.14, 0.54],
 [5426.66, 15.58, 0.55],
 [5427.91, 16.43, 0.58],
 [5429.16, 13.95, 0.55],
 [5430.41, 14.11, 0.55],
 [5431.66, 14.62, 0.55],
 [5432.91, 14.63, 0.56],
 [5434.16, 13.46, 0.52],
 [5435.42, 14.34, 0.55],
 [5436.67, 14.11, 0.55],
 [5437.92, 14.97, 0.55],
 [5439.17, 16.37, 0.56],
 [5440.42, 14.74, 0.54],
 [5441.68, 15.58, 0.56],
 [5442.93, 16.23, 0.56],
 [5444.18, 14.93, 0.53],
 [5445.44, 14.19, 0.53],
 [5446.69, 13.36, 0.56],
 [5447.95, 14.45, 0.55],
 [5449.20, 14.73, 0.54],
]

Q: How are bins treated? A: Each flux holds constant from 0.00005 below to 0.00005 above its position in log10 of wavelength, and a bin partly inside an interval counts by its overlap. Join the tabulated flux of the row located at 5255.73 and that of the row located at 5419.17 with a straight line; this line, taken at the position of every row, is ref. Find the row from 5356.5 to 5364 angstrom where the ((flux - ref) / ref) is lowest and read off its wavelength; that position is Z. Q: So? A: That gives 5362.07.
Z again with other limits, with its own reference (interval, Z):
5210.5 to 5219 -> 5215.94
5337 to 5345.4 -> 5339.90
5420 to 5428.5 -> 5421.67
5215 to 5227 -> 5226.76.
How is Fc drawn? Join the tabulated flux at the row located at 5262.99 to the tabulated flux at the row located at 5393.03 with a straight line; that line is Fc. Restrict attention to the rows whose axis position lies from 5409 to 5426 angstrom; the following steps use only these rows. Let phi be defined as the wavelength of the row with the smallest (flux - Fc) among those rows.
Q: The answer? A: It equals 5416.67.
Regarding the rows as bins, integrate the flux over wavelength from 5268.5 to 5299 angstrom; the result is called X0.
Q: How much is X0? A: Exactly 454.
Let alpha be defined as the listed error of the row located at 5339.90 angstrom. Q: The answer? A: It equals 0.560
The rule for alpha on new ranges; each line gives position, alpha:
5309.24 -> 0.590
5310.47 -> 0.550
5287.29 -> 0.580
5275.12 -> 0.580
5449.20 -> 0.540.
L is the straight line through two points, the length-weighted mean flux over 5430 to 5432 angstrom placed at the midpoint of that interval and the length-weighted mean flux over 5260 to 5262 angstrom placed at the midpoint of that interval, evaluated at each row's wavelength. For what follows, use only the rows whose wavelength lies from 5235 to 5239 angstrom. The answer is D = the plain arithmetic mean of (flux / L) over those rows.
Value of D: 1.08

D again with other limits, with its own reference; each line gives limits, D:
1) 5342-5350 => 1.03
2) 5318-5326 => 1.03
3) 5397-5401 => 1.08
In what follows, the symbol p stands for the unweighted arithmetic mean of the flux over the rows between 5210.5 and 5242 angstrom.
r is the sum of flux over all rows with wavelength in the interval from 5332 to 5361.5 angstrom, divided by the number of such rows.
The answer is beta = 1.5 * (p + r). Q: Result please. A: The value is 44.8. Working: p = 14.8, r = 15.1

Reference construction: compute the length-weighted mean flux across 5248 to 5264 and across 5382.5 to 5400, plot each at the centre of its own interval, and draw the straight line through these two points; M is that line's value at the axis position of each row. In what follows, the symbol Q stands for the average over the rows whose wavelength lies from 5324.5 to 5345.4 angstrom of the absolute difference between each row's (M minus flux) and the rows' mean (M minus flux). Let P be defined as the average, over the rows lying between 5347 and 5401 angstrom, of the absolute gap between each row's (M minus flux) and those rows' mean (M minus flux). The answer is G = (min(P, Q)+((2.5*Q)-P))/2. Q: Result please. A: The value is 0.73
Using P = 0.570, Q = 0.59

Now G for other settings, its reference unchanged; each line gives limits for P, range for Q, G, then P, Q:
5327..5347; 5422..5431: 0.89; 0.577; 0.71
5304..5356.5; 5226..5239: 0.83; 0.536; 0.67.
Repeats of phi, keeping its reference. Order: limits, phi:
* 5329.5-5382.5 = 5370.72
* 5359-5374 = 5370.72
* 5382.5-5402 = 5396.76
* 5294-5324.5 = 5297.03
